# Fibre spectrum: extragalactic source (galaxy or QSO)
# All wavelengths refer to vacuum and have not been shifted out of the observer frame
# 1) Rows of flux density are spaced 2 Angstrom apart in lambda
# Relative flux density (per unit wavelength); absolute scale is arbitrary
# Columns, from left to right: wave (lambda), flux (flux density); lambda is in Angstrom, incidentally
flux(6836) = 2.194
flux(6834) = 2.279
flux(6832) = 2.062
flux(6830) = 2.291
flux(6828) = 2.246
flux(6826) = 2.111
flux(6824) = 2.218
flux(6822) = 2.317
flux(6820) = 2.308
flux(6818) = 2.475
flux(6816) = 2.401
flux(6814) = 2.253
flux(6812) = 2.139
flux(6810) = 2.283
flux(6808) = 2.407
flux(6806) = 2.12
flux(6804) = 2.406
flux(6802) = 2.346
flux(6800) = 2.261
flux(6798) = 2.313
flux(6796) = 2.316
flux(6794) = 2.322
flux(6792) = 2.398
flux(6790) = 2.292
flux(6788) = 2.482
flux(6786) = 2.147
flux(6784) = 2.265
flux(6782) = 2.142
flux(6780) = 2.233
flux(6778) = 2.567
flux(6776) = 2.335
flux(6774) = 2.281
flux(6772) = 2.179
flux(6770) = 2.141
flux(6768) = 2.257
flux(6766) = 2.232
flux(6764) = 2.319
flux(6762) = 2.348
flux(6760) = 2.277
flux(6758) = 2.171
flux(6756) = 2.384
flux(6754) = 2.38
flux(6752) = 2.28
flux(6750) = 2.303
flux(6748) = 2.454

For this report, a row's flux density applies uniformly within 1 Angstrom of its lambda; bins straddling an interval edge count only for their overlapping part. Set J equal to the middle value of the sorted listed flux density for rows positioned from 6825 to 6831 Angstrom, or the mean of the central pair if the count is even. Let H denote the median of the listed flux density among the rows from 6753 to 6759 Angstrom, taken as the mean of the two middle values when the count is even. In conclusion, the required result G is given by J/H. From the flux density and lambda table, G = 0.94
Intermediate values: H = 2.38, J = 2.25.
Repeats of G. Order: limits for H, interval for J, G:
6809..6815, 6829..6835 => 1.01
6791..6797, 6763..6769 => 0.97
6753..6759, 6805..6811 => 0.96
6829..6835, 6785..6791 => 1.01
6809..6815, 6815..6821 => 1.07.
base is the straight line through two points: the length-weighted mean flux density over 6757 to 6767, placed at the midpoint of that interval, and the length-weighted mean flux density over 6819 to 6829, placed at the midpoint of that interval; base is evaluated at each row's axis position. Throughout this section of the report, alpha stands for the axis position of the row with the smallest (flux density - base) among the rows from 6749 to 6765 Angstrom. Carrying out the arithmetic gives 6758 Angstrom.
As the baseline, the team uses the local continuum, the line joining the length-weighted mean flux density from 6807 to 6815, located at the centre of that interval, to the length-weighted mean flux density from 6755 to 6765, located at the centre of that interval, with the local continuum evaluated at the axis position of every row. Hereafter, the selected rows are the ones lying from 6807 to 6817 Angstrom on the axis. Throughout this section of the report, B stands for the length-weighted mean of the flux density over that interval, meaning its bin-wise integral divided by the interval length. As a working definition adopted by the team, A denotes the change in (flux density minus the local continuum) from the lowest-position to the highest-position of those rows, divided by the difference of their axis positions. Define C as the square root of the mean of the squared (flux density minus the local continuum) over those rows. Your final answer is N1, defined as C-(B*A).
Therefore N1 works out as 0.104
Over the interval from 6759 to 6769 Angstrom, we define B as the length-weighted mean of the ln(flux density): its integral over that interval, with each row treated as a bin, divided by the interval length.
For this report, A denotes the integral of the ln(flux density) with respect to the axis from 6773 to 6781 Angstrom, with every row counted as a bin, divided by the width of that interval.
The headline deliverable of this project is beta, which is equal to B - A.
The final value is -0.03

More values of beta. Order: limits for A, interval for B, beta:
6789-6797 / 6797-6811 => -0.01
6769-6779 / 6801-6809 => 0.01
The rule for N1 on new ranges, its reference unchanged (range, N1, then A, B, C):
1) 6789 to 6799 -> 0.053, 0.003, 2.33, 0.060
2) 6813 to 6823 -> 0.095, 0.009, 2.35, 0.115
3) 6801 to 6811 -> 0.130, -0.007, 2.31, 0.113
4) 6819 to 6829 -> 0.093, -0.007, 2.24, 0.077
